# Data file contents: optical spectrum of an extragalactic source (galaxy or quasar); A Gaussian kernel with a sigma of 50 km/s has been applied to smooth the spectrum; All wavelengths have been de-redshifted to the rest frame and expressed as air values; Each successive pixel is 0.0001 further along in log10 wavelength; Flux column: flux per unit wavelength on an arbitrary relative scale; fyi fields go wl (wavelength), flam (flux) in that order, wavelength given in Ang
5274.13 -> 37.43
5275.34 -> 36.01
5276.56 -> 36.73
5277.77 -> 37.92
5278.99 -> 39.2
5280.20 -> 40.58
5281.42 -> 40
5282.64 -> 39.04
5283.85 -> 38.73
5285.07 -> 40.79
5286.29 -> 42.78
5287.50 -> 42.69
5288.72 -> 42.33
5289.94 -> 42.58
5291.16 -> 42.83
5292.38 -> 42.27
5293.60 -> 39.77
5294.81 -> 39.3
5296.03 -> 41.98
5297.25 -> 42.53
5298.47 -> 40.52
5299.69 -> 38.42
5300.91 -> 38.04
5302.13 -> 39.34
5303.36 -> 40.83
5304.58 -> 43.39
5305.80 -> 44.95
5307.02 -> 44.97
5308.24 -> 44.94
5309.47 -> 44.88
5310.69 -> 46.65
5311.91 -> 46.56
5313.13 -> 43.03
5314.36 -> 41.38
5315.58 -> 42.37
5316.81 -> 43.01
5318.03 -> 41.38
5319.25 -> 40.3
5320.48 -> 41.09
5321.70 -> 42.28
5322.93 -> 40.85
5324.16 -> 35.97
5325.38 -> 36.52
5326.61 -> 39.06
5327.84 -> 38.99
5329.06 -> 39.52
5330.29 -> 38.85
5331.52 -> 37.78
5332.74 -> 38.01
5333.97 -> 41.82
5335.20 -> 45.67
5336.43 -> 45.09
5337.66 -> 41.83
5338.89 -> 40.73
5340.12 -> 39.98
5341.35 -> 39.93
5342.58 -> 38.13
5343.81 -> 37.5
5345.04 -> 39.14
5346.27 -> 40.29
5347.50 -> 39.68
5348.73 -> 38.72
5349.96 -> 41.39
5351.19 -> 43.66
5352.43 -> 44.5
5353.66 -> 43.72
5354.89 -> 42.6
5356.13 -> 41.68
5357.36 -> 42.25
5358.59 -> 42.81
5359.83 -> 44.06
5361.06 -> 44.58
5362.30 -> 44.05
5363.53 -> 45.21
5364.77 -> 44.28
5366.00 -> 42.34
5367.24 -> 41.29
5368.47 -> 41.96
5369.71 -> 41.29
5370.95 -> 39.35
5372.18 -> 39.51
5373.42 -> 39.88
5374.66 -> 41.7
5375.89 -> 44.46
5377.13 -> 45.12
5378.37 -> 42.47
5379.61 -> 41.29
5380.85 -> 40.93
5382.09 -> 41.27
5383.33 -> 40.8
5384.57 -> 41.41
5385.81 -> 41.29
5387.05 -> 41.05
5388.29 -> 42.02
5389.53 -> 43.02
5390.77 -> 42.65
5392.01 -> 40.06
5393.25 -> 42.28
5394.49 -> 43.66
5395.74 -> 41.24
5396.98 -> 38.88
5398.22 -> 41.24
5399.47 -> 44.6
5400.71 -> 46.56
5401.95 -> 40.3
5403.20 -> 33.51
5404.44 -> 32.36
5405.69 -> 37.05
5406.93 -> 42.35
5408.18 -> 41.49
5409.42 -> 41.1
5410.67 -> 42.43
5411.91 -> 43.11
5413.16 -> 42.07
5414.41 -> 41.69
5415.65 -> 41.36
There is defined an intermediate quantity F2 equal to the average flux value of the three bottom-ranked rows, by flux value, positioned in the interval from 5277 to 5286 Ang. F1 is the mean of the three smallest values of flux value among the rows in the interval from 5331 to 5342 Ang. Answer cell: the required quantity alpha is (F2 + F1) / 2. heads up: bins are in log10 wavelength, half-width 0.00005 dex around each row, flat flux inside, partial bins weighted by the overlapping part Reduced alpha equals 38.6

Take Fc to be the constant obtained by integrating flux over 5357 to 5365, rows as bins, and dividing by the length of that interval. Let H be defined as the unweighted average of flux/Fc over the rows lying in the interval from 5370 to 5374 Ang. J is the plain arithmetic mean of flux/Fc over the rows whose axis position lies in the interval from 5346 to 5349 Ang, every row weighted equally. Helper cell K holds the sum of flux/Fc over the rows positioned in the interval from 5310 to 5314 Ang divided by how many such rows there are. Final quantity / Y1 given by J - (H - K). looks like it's 1.03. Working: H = 0.90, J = 0.90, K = 1.034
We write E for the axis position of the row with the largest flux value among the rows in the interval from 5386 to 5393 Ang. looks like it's 5389.53 Ang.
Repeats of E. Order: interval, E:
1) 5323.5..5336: 5335.20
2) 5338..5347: 5338.89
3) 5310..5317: 5310.69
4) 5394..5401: 5400.71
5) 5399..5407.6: 5400.71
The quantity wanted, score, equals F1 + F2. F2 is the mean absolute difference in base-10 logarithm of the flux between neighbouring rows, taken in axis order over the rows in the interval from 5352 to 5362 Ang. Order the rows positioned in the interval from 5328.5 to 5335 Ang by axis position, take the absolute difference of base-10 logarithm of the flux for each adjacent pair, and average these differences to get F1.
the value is 0.024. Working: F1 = 0.016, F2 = 0.0082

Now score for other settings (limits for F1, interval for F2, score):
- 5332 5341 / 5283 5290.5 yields 0.033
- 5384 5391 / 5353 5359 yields 0.014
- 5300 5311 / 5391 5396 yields 0.032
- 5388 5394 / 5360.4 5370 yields 0.026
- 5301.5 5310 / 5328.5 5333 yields 0.017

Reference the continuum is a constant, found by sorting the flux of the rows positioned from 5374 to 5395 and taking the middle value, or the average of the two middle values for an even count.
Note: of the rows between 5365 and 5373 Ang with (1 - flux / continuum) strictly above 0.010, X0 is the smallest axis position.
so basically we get 5370.95 Ang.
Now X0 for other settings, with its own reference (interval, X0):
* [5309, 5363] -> 5319.25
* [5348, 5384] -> 5348.73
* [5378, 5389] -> 5380.85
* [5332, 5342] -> 5332.74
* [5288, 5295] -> 5293.60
